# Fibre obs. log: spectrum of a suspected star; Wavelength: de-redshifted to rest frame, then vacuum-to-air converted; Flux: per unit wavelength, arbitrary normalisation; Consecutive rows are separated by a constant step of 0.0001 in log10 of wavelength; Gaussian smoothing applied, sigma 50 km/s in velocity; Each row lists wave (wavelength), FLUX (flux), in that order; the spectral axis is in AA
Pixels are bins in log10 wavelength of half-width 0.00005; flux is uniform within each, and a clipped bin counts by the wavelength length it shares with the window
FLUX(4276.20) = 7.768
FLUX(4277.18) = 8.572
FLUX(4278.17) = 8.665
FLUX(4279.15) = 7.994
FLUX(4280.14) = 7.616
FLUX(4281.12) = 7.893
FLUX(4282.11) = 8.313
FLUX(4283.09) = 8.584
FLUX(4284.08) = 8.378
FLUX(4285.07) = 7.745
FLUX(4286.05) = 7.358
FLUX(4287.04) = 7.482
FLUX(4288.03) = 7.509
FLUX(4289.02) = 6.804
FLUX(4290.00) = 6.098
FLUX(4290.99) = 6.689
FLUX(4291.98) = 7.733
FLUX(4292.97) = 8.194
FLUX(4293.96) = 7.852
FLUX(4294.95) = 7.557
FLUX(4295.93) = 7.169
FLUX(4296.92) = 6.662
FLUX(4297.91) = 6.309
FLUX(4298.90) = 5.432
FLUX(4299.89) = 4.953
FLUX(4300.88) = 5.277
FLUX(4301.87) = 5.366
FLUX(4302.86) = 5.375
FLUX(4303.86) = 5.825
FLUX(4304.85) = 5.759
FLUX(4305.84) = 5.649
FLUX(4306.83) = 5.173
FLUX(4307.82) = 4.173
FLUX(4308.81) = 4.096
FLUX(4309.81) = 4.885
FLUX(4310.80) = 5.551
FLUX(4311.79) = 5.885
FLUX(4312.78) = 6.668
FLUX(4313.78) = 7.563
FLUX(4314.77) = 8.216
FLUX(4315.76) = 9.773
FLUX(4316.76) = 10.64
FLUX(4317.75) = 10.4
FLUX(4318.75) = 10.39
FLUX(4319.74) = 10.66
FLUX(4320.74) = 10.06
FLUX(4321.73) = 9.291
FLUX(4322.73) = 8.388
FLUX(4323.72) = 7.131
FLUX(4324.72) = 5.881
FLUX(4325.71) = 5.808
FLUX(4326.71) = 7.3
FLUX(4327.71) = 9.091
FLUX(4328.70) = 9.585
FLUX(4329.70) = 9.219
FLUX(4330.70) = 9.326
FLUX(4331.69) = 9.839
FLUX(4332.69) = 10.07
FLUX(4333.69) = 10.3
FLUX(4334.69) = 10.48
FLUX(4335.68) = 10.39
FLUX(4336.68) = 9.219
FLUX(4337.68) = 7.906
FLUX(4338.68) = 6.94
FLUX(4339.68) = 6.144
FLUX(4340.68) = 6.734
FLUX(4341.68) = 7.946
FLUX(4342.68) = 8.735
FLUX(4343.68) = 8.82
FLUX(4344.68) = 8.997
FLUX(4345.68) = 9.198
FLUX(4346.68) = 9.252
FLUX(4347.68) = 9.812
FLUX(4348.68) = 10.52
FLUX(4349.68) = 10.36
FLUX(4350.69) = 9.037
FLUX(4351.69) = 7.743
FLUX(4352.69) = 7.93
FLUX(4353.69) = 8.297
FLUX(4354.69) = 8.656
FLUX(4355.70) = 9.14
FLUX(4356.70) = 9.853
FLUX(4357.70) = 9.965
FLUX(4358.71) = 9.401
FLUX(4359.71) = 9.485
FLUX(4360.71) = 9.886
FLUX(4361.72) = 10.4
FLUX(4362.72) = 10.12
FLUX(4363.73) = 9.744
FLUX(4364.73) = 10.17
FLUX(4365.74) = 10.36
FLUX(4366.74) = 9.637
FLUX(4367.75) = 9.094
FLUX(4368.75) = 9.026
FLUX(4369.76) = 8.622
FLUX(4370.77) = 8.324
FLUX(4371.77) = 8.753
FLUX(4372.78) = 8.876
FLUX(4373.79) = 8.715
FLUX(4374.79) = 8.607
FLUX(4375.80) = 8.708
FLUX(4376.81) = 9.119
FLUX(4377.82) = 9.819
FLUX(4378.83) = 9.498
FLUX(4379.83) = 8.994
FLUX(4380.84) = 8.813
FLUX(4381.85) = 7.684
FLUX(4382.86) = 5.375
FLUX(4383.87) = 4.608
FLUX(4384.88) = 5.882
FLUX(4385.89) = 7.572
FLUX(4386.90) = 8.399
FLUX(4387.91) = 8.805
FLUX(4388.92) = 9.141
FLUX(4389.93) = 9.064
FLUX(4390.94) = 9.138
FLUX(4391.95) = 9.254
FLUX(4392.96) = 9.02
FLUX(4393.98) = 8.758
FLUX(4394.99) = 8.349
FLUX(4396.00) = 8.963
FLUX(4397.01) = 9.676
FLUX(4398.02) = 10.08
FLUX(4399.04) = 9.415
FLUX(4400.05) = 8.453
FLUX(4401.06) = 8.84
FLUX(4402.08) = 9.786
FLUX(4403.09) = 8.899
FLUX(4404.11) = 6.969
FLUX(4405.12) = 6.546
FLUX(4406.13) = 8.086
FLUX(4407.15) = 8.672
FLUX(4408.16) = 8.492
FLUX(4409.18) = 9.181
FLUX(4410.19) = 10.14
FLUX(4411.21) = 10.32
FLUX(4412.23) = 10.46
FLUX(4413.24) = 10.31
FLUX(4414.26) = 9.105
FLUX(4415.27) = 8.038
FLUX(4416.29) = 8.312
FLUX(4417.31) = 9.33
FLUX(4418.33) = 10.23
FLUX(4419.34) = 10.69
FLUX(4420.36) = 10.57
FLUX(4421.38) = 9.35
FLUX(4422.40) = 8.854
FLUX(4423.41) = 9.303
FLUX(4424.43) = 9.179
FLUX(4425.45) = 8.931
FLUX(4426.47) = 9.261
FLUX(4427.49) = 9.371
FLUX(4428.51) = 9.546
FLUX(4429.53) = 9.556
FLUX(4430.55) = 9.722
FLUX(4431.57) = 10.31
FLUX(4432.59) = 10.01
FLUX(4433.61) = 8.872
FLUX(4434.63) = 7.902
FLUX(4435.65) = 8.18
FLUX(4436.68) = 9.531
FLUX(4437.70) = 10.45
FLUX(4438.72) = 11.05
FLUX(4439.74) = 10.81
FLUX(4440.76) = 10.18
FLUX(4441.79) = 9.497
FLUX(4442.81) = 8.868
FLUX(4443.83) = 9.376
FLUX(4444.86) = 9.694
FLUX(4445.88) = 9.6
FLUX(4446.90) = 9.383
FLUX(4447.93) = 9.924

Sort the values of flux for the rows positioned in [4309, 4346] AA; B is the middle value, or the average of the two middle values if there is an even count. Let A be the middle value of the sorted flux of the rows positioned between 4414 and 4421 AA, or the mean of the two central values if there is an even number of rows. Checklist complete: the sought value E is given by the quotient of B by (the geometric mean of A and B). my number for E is 0.98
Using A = 9.3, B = 9.0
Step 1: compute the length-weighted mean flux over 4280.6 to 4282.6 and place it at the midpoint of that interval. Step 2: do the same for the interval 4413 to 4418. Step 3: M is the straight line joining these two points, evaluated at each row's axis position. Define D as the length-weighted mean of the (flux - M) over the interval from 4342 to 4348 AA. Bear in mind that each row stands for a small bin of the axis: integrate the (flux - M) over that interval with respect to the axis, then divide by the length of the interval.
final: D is 0.6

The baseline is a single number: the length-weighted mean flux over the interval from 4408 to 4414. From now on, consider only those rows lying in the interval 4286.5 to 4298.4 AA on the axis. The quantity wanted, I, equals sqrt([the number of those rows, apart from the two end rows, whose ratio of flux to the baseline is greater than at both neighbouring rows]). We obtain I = 1.4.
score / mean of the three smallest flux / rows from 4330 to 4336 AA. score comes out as 9.7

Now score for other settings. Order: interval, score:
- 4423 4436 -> 8.3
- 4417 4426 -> 9.0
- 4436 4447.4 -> 9.2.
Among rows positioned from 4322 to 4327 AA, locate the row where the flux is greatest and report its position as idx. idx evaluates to 4322.73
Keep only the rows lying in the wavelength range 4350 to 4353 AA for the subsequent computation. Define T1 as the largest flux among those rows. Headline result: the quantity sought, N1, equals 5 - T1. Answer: -4.04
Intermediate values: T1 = 9.037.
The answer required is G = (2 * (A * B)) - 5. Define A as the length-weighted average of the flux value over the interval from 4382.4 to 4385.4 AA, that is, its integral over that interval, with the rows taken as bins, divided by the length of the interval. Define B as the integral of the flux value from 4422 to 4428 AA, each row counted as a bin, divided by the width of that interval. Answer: 92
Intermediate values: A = 5.3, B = 9.16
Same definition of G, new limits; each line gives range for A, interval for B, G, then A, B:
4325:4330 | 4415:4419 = 142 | 8.1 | 9.10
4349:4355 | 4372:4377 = 148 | 8.7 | 8.78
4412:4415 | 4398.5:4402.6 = 174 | 9.8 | 9.12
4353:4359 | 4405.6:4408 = 149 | 9.2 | 8.39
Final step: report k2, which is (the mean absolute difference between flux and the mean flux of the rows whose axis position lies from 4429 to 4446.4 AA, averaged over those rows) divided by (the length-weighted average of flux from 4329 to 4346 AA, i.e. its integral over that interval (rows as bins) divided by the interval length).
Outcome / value 0.070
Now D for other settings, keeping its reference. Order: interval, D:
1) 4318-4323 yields 1.5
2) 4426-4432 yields 0.6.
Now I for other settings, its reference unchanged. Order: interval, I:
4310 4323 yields 1.4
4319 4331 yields 1.0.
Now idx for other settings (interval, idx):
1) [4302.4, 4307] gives 4303.86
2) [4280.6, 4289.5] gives 4283.09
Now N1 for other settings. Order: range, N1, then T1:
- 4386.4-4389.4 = -4.14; 9.141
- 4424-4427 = -4.26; 9.261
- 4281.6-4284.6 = -3.58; 8.584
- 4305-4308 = -0.65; 5.649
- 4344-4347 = -4.25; 9.252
